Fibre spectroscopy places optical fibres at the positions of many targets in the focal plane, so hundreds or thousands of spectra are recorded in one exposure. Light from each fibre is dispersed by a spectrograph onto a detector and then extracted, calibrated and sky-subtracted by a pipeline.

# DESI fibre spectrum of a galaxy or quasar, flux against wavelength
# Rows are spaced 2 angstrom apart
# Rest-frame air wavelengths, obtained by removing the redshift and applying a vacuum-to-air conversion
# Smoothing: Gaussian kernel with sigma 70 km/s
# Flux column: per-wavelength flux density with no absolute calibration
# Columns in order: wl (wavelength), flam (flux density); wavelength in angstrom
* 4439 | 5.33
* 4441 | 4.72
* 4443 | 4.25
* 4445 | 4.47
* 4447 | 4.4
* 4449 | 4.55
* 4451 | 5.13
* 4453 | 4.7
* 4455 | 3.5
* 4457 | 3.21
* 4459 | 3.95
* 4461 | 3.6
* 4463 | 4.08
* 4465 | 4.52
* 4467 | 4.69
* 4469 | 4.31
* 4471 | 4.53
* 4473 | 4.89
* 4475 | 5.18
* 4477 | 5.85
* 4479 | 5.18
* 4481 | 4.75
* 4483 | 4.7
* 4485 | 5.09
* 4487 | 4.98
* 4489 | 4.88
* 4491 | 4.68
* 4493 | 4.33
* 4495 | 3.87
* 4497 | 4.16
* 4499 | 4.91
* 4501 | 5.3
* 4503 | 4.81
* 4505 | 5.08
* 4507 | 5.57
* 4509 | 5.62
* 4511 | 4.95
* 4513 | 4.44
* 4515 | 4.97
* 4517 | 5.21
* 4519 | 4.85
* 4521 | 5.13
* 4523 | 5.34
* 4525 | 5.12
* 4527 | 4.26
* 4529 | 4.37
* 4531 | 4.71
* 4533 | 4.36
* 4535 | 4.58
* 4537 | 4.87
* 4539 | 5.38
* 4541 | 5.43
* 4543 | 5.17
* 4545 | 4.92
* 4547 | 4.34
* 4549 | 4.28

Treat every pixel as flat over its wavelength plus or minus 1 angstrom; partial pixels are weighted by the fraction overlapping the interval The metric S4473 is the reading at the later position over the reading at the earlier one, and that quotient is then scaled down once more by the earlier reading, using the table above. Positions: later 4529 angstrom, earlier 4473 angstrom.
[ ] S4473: 0.183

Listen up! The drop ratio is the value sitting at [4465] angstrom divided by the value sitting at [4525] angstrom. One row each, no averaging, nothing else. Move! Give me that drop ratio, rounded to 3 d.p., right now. 0.883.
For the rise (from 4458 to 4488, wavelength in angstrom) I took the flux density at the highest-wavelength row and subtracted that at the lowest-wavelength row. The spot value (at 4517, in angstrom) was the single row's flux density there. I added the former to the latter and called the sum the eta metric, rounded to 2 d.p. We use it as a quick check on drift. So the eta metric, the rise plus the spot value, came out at 6.24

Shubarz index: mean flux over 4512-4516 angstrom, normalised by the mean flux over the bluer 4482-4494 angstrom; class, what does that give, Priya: 0.98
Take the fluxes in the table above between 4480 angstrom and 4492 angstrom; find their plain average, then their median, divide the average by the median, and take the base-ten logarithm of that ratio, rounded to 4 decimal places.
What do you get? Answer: 0.0028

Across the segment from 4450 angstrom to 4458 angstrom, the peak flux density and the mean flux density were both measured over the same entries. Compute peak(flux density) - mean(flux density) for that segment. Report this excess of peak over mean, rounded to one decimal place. 1.0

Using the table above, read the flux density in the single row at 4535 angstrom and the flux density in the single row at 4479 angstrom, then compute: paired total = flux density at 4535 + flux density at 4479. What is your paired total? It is 9.8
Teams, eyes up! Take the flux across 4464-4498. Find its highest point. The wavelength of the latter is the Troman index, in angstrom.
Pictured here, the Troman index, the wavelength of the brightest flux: 4477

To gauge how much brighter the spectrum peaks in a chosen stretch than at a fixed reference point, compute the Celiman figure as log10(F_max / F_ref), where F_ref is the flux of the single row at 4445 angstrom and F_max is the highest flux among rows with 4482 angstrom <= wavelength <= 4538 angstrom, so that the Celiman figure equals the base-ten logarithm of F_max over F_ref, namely 0.10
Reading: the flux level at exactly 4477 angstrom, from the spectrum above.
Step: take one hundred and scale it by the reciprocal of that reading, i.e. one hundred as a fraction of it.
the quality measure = 17.1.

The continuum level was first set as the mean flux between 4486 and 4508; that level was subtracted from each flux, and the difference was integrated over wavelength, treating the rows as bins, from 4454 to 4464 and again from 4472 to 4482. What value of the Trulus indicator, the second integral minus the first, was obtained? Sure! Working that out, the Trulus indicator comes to 15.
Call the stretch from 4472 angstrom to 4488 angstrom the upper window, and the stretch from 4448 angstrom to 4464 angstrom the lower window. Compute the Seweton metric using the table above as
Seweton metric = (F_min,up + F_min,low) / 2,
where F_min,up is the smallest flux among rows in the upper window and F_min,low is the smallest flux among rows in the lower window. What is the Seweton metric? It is 4.0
